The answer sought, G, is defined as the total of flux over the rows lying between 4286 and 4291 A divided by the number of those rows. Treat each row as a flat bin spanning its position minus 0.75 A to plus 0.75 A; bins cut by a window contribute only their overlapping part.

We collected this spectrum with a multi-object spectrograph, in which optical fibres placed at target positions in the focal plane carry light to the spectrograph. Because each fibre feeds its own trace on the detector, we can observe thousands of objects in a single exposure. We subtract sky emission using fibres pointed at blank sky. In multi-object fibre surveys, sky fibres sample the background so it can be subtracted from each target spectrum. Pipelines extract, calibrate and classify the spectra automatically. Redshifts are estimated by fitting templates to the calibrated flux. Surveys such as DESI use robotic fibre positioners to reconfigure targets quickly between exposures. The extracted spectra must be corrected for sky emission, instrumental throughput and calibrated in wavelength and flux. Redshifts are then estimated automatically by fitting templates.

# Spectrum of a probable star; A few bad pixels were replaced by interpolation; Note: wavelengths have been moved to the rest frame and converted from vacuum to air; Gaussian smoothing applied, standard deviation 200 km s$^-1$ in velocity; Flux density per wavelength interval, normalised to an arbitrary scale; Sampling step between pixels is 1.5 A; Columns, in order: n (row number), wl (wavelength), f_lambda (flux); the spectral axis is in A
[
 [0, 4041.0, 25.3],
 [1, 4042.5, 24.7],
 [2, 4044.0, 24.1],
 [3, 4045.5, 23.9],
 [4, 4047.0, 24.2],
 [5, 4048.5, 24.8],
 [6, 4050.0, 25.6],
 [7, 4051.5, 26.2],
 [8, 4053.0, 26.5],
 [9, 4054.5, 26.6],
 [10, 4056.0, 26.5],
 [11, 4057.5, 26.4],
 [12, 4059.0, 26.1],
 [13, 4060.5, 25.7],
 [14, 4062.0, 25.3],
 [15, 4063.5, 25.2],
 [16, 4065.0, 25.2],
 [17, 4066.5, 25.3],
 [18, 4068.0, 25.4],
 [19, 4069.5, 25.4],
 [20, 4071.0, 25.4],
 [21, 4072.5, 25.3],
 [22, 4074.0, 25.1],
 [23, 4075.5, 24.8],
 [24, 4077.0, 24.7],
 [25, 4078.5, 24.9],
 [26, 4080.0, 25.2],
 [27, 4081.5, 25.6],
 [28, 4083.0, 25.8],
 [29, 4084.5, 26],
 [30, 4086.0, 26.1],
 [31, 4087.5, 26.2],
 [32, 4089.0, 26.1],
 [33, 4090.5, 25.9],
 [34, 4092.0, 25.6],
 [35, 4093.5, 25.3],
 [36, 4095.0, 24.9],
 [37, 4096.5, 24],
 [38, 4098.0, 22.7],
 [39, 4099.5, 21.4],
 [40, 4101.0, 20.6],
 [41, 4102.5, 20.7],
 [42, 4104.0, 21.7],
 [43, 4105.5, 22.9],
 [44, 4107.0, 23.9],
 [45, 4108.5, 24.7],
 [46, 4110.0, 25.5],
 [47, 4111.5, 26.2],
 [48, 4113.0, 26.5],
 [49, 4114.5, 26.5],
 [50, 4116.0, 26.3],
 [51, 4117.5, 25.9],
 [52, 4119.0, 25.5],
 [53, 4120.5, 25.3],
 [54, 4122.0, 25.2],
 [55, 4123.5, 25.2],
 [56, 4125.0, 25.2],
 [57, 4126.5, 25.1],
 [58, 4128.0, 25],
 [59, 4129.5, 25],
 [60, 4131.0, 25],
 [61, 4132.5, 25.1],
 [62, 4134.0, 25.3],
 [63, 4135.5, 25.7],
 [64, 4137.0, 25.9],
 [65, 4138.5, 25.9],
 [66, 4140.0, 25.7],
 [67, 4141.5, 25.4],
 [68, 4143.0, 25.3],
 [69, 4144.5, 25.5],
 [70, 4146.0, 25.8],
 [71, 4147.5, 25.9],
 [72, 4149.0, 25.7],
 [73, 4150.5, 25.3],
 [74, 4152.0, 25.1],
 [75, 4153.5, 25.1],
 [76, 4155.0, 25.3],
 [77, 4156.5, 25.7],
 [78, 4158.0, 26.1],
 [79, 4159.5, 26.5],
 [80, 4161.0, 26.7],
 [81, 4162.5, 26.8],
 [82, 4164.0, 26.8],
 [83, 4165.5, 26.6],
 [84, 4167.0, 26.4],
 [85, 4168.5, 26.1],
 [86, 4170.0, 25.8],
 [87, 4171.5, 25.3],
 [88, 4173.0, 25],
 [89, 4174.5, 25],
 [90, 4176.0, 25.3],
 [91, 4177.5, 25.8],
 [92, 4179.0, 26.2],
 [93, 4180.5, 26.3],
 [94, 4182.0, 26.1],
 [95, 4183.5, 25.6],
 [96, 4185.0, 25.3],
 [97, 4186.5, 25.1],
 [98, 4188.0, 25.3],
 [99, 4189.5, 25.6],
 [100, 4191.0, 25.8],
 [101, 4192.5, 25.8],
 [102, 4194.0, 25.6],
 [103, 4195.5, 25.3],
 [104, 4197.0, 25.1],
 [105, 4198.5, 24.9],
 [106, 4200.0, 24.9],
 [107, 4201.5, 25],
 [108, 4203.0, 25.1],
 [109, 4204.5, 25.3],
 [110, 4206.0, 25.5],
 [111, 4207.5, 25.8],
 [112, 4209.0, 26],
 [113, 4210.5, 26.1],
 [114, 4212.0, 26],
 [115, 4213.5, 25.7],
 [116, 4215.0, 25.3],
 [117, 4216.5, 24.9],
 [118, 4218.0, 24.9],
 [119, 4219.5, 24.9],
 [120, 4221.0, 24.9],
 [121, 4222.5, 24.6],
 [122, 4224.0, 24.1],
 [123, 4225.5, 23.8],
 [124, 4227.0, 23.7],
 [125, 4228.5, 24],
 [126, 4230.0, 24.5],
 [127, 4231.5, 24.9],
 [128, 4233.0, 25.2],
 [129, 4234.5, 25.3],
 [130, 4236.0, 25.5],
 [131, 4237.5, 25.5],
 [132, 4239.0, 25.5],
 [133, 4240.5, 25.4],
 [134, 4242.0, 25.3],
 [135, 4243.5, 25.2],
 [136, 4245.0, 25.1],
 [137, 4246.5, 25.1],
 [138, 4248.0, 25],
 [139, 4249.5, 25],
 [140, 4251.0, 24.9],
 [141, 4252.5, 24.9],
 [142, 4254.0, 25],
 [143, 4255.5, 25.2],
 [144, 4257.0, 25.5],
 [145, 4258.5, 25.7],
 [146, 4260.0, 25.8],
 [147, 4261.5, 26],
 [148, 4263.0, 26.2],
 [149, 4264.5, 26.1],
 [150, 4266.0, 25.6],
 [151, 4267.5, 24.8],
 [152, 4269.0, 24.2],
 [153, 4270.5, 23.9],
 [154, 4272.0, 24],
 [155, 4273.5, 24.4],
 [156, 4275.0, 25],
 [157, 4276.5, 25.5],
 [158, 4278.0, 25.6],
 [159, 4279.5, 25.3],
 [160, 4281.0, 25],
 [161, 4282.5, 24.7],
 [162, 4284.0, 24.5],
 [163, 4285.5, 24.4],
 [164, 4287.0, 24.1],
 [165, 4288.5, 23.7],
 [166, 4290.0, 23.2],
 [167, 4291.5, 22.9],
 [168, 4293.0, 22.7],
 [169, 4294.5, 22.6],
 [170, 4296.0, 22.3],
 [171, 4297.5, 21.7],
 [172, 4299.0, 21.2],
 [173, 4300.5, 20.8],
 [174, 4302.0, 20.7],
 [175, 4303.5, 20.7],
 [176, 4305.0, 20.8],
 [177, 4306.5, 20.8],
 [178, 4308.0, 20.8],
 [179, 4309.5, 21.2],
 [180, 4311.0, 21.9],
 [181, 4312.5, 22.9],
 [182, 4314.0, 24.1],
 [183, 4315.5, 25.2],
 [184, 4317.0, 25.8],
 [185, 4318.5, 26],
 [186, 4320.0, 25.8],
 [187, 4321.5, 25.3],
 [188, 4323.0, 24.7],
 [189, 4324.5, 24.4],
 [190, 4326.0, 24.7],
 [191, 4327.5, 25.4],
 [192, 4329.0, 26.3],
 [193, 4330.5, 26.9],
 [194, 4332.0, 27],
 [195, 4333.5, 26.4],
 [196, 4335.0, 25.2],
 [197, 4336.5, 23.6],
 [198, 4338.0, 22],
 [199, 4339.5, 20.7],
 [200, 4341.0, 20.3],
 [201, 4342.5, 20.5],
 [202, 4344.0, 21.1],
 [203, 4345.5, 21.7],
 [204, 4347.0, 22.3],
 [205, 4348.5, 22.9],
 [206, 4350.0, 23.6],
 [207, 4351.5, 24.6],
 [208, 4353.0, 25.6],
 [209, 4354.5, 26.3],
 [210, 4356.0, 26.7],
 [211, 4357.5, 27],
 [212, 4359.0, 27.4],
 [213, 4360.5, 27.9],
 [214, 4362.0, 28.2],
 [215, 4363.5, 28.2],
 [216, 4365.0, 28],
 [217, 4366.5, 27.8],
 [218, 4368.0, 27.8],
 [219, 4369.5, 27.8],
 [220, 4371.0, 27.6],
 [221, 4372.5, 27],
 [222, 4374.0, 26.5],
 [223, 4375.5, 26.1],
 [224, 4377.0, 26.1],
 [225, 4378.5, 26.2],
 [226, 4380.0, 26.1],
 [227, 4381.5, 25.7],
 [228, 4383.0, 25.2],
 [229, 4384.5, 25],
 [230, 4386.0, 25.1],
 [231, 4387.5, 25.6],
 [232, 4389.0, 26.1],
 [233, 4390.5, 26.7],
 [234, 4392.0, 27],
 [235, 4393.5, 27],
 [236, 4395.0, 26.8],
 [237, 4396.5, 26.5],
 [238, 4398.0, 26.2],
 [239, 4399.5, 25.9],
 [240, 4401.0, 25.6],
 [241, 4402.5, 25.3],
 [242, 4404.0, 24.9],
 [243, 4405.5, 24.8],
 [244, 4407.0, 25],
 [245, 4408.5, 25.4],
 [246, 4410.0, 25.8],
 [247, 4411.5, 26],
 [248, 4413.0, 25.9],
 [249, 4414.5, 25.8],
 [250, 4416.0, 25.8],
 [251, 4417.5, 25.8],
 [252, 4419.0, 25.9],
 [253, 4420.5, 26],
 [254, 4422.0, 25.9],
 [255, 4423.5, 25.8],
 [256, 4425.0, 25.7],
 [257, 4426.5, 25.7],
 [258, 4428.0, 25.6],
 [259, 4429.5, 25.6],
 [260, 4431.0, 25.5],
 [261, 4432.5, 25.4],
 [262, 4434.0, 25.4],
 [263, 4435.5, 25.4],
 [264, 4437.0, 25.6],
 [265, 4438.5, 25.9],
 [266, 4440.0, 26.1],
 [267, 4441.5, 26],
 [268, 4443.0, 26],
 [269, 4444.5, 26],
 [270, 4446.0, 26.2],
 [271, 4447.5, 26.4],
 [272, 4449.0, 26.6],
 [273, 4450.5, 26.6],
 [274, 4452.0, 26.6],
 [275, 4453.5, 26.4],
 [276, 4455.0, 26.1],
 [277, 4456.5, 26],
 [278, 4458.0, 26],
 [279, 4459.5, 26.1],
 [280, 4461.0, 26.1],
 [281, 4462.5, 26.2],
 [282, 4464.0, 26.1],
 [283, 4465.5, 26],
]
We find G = 23.7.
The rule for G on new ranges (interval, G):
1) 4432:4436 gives 25.4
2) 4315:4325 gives 25.3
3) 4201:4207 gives 25.2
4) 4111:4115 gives 26.4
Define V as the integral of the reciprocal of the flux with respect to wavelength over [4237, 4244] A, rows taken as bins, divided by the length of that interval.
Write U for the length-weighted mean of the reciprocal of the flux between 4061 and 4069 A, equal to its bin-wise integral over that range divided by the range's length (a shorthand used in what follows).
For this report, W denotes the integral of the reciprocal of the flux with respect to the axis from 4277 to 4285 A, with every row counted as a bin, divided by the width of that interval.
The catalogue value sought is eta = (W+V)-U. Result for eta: 0.0399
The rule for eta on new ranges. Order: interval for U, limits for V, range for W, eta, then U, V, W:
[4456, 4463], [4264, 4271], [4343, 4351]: 0.0467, 0.0383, 0.0402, 0.0449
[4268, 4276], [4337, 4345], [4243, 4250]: 0.0464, 0.0411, 0.0476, 0.0399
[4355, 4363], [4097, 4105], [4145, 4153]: 0.0492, 0.0365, 0.0465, 0.0392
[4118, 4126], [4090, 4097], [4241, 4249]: 0.0400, 0.0395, 0.0398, 0.0398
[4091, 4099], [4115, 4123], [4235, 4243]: 0.0373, 0.0410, 0.0390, 0.0393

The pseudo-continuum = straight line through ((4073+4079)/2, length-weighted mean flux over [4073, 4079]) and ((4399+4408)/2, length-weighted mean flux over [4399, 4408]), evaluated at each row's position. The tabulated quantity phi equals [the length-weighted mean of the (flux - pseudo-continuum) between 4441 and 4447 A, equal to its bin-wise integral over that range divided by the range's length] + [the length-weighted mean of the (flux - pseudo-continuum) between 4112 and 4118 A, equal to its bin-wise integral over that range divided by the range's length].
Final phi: 2.2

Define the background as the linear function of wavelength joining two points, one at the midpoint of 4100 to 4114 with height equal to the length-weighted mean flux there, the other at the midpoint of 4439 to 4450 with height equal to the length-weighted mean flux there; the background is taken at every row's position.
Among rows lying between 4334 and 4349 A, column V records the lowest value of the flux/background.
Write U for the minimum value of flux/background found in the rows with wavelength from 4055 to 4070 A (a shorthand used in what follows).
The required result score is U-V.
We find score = 0.28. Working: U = 1.08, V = 0.80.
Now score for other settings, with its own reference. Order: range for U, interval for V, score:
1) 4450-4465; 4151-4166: -0.06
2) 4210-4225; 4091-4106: 0.11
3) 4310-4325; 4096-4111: 0.00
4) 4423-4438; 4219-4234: 0.01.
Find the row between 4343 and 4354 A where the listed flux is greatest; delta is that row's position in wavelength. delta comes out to 4353.0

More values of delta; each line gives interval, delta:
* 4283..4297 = 4284.0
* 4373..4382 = 4374.0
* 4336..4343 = 4336.5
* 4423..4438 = 4423.5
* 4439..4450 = 4449.0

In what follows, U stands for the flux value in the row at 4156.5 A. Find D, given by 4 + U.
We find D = 29.7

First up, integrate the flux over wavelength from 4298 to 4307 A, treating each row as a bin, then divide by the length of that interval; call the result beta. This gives 20.9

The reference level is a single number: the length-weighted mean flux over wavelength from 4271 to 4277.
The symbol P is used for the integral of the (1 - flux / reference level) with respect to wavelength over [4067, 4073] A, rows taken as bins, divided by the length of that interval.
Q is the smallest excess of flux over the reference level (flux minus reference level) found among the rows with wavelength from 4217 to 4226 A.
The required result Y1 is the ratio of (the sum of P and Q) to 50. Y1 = -0.018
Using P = -0.03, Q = -0.9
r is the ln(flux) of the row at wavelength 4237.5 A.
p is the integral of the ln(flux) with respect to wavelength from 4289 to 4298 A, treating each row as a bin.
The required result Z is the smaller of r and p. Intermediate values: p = 28.1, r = 3.24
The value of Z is 3.24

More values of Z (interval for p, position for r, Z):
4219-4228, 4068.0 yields 3.23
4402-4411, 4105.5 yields 3.13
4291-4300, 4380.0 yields 3.26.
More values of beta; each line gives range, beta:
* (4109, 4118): 26.1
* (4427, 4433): 25.5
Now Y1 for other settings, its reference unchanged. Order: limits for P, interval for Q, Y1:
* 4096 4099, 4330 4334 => 0.036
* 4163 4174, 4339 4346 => -0.088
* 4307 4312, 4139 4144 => 0.016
